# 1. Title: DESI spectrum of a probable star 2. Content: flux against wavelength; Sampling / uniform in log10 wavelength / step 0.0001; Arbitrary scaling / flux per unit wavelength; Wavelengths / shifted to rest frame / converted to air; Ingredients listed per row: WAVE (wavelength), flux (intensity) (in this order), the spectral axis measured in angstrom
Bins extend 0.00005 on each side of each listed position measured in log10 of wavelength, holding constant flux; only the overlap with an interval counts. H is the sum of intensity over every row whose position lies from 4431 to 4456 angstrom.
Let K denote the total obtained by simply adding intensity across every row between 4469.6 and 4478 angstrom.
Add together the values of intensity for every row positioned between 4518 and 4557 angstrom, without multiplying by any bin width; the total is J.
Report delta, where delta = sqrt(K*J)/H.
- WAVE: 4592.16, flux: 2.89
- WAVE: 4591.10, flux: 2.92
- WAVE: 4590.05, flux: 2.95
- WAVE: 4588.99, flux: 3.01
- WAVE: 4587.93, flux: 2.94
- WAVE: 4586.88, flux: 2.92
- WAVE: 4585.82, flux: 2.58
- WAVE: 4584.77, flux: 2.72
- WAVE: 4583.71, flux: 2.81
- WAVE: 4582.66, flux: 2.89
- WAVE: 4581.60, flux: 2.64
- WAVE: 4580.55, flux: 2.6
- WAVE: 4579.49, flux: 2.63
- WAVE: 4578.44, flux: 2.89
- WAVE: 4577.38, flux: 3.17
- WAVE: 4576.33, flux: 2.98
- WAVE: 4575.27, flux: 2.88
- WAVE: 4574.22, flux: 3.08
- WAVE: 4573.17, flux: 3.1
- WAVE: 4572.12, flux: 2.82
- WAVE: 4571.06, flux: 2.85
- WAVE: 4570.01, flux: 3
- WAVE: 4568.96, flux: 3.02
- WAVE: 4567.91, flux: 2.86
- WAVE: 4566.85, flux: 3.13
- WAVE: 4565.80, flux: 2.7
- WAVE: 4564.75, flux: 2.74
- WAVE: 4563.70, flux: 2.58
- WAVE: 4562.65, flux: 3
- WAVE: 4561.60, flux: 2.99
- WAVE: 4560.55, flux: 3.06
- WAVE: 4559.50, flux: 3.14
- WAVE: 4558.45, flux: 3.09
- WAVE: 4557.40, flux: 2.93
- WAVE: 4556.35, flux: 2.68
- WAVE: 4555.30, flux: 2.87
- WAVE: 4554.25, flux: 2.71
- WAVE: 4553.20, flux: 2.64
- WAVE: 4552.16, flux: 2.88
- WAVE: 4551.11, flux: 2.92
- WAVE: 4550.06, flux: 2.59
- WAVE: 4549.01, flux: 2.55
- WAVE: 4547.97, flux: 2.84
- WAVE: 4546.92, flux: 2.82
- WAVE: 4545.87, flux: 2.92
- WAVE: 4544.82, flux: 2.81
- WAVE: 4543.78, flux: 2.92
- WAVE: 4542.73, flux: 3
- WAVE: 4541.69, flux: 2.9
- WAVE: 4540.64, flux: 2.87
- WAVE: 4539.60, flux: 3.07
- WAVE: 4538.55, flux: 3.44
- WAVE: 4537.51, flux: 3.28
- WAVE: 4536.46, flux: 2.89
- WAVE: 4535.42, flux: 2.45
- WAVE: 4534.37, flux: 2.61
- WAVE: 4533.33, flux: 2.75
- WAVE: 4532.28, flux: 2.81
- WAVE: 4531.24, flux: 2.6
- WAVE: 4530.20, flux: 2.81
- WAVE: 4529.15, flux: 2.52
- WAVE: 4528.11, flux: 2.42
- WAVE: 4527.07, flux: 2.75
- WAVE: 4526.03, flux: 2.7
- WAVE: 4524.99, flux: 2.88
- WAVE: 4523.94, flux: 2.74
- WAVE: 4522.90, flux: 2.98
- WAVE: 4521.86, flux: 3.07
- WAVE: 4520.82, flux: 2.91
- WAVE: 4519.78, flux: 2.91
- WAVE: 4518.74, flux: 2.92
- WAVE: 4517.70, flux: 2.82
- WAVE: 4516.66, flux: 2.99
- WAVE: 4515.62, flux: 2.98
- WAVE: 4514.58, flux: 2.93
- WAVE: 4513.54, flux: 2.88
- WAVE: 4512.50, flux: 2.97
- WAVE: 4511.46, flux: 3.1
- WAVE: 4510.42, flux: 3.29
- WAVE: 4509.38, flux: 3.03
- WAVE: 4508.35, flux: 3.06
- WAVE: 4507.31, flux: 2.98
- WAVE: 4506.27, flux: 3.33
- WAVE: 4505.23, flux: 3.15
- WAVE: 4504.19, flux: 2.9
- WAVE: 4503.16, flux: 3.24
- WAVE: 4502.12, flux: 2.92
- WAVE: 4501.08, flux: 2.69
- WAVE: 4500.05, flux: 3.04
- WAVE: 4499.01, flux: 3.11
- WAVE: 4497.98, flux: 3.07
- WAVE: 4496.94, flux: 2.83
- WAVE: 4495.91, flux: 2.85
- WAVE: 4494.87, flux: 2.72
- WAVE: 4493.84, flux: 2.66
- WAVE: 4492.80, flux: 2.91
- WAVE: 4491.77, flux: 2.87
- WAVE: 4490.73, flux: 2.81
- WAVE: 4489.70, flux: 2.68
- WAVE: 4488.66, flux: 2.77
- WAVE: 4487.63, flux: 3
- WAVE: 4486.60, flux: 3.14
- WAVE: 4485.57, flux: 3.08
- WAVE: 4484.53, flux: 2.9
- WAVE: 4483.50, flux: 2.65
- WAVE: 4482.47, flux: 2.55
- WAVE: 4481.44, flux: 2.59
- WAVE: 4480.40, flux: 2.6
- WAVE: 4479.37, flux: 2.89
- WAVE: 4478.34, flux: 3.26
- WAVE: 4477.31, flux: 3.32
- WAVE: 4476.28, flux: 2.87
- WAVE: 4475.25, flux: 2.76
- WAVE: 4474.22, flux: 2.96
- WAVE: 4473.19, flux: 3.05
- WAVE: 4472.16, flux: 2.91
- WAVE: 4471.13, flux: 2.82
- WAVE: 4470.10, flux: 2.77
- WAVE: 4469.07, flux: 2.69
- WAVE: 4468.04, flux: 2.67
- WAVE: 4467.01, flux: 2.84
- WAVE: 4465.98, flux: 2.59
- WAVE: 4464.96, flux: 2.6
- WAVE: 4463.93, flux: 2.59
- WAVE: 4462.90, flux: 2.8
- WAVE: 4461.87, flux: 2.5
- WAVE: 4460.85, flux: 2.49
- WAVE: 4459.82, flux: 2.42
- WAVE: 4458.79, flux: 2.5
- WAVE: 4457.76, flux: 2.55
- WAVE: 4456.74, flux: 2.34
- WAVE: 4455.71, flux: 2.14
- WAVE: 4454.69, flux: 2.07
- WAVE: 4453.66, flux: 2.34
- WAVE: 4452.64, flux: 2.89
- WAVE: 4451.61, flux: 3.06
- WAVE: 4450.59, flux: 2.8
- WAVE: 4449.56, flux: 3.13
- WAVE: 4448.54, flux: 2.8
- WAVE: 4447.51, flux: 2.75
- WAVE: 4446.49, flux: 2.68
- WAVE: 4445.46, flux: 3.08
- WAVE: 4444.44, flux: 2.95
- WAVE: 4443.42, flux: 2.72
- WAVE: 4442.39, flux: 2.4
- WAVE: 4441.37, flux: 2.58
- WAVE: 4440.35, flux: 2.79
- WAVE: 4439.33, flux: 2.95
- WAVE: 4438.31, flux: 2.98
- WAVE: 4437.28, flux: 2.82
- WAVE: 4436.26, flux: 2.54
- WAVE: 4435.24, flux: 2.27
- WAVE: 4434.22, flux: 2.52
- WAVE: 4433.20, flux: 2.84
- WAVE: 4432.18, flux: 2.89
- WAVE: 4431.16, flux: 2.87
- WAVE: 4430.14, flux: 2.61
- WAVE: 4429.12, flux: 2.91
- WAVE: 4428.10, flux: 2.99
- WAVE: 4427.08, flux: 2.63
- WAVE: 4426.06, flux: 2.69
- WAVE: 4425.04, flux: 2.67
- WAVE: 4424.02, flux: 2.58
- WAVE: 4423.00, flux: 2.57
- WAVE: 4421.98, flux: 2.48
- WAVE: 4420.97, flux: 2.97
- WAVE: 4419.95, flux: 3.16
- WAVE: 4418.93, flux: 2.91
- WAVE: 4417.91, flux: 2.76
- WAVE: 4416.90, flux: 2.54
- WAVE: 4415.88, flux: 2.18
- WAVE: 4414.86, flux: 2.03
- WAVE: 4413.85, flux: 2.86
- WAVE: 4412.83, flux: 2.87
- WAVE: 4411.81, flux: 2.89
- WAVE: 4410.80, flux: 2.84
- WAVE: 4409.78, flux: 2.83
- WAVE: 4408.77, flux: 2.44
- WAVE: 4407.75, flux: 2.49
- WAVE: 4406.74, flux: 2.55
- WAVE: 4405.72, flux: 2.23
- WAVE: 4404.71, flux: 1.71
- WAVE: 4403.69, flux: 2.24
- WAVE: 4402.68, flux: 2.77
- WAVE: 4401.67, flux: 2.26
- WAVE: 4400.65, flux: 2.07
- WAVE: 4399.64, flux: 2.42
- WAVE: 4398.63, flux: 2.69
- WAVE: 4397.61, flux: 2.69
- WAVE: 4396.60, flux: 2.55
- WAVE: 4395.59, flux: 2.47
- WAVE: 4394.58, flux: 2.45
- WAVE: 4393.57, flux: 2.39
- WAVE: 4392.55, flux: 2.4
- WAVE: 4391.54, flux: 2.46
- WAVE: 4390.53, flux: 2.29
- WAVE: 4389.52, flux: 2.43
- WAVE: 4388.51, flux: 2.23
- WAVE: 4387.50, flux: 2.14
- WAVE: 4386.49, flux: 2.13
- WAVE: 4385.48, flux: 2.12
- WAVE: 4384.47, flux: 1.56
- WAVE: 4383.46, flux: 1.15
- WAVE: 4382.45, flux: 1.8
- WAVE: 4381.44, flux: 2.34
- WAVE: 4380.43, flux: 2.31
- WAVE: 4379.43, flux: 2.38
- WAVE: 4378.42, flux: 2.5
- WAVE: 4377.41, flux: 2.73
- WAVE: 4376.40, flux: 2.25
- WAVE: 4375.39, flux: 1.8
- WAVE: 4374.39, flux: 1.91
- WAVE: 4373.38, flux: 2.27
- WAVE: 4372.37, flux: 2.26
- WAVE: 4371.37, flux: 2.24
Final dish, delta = 0.7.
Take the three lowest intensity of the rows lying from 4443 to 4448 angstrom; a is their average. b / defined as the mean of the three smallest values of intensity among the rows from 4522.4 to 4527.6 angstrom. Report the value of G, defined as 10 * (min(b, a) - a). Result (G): 0.0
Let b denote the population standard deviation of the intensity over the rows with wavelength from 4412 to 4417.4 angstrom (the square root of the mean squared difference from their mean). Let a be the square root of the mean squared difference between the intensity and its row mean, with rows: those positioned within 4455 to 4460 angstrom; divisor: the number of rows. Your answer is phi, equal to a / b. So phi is 0.42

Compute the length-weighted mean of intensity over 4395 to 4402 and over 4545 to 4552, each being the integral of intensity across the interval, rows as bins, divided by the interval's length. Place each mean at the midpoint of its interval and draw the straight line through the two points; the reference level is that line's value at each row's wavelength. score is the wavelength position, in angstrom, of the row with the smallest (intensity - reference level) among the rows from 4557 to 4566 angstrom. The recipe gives 4563.70 angstrom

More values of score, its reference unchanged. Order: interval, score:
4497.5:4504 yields 4501.08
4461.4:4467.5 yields 4461.87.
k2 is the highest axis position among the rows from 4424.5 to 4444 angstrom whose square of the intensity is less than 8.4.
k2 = 4443.42 angstrom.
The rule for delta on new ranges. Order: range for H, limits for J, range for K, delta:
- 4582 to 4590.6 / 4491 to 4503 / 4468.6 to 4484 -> 1.6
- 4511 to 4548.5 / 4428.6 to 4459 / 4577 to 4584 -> 0.4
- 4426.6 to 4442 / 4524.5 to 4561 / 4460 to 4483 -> 1.9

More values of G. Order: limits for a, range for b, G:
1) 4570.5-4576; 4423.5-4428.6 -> -2.2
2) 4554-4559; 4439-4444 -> -1.9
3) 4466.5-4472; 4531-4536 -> -1.6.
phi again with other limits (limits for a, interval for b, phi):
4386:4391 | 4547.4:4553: 0.71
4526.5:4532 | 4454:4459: 0.76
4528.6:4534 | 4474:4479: 0.54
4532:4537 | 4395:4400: 1.40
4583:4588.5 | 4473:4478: 0.70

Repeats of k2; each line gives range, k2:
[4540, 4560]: 4556.35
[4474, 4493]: 4491.77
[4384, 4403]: 4402.68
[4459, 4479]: 4476.28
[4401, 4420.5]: 4417.91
